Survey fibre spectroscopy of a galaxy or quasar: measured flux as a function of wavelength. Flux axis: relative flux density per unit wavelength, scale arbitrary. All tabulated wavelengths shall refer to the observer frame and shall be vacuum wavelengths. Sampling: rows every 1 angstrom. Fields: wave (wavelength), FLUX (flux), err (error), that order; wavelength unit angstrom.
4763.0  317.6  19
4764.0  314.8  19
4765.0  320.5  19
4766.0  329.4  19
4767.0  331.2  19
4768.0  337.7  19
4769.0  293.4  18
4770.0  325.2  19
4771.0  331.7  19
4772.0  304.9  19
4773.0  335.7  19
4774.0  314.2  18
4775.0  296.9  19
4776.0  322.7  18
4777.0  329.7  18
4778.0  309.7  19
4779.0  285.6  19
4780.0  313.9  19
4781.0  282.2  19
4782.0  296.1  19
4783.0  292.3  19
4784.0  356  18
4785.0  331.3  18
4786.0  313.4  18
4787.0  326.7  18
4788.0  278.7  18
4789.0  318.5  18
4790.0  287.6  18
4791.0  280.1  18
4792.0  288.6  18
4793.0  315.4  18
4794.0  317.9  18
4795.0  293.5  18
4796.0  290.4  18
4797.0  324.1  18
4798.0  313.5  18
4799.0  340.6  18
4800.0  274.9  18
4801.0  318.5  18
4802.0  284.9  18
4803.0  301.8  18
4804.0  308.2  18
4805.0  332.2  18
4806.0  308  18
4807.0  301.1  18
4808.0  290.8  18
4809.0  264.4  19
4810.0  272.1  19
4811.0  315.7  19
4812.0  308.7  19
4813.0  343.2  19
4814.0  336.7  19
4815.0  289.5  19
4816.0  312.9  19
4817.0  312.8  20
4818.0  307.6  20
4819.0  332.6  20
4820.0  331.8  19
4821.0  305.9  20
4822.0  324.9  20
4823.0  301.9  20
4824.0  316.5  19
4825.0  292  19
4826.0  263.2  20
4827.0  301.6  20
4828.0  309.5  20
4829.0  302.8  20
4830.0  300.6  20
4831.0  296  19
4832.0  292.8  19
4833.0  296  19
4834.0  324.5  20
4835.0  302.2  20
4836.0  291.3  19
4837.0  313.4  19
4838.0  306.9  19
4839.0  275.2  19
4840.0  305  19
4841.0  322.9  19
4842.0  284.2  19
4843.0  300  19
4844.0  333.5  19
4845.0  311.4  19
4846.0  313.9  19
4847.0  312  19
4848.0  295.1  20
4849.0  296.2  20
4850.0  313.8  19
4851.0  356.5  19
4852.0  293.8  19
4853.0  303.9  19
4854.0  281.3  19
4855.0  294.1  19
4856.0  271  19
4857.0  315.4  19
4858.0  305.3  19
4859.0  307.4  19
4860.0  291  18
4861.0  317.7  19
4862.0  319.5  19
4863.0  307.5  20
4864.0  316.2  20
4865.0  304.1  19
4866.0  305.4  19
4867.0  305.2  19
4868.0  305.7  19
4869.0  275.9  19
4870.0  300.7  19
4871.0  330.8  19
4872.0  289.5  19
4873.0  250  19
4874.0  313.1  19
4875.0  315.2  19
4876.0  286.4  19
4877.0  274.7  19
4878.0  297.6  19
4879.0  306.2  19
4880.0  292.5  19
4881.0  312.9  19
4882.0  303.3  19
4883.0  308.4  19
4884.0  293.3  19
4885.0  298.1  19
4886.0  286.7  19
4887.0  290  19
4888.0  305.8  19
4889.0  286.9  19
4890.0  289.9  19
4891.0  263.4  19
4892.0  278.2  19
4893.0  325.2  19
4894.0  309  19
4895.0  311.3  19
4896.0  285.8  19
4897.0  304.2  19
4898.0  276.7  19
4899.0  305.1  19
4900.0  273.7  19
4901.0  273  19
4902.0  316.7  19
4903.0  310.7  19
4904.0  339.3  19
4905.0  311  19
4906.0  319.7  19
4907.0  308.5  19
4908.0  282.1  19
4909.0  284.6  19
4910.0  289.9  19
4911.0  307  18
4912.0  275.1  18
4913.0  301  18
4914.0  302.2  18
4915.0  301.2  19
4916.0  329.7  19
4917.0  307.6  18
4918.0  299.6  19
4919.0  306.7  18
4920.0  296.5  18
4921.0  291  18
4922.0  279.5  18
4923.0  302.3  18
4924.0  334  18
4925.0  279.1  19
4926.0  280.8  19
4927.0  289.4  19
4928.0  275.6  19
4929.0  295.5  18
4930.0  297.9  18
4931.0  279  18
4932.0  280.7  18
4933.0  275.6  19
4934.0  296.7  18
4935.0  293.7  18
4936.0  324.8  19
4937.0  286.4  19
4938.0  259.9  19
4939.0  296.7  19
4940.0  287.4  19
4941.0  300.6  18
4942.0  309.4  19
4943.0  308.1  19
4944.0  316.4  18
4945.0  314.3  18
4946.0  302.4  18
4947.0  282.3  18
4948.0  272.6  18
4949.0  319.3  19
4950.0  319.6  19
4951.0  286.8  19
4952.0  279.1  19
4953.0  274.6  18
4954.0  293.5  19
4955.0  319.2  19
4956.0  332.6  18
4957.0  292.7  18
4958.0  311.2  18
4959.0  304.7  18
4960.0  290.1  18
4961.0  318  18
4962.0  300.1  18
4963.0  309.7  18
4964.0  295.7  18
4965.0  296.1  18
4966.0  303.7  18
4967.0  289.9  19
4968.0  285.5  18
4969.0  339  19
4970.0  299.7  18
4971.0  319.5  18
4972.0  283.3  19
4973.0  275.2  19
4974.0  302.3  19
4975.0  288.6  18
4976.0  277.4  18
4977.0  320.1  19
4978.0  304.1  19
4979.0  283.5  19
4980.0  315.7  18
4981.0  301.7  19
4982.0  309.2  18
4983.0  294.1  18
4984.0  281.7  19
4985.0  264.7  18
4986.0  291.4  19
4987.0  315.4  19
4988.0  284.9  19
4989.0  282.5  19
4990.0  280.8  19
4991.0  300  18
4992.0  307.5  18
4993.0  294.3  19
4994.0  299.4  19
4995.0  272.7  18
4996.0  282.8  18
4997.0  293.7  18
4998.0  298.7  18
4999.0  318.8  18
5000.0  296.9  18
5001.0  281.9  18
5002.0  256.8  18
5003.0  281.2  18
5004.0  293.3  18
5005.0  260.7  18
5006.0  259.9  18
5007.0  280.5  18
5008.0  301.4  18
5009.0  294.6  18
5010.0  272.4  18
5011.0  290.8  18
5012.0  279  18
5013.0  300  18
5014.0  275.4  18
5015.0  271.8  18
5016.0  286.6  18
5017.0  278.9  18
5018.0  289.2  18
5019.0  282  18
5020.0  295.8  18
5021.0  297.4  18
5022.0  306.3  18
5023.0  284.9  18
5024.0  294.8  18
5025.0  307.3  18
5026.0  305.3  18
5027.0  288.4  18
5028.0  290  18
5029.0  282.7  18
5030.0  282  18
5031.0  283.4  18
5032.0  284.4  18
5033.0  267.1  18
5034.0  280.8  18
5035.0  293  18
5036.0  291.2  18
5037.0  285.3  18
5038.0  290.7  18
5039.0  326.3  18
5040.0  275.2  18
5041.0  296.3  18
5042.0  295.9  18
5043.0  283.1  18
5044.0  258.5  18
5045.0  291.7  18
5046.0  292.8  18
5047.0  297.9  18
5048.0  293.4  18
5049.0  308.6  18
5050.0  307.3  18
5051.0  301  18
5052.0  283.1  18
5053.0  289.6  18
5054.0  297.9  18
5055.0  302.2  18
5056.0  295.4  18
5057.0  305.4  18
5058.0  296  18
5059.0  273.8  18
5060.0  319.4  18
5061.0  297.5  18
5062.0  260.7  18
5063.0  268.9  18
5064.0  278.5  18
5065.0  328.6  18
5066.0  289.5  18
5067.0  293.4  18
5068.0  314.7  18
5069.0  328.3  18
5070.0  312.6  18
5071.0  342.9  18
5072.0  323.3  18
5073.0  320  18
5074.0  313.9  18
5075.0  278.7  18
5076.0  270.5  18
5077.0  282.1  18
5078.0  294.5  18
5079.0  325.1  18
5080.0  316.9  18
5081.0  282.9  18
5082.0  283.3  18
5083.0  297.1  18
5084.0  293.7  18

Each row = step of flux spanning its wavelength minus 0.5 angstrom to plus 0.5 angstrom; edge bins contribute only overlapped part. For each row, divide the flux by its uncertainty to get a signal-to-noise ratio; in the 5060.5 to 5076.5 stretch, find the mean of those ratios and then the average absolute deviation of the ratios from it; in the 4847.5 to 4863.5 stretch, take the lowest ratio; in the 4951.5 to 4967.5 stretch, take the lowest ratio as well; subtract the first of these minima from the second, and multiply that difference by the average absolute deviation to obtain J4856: 0.5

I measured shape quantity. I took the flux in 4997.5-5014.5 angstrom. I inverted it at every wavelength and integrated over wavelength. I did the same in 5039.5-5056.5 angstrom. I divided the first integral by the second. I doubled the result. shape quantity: 2.06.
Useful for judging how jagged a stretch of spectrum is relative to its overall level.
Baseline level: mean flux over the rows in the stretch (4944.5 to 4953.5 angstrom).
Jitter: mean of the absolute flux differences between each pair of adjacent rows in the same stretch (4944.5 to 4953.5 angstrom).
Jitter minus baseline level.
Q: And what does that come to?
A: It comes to -278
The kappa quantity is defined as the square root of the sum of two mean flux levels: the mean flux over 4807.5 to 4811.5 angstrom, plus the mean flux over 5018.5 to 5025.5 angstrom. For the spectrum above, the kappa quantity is 24.1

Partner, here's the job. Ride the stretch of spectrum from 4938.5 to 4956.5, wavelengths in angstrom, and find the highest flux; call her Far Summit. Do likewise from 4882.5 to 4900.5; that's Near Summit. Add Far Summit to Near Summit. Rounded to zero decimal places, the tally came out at 658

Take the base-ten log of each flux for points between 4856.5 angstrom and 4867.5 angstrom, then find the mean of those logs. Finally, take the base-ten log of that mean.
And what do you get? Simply 0.396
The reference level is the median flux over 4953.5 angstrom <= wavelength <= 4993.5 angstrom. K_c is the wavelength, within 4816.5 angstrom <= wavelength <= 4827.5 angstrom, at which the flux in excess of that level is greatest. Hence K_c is 4819.0 angstrom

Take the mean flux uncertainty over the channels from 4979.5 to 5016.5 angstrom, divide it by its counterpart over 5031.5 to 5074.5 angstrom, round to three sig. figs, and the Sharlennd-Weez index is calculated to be 1.01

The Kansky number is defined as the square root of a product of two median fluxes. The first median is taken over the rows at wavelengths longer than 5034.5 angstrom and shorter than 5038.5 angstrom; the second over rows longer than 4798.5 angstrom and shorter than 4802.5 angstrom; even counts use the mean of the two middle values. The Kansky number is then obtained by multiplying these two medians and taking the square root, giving 296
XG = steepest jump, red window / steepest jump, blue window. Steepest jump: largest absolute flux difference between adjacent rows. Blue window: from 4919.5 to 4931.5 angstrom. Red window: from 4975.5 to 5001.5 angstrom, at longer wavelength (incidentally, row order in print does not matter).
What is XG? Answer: 0.8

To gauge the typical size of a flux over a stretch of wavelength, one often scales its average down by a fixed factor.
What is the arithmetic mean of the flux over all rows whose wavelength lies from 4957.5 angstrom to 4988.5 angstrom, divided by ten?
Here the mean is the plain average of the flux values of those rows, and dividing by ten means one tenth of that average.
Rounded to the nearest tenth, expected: 29.9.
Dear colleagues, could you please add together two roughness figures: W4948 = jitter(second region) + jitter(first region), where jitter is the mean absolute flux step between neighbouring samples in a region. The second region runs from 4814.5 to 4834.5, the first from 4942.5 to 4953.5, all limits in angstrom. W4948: 29.4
